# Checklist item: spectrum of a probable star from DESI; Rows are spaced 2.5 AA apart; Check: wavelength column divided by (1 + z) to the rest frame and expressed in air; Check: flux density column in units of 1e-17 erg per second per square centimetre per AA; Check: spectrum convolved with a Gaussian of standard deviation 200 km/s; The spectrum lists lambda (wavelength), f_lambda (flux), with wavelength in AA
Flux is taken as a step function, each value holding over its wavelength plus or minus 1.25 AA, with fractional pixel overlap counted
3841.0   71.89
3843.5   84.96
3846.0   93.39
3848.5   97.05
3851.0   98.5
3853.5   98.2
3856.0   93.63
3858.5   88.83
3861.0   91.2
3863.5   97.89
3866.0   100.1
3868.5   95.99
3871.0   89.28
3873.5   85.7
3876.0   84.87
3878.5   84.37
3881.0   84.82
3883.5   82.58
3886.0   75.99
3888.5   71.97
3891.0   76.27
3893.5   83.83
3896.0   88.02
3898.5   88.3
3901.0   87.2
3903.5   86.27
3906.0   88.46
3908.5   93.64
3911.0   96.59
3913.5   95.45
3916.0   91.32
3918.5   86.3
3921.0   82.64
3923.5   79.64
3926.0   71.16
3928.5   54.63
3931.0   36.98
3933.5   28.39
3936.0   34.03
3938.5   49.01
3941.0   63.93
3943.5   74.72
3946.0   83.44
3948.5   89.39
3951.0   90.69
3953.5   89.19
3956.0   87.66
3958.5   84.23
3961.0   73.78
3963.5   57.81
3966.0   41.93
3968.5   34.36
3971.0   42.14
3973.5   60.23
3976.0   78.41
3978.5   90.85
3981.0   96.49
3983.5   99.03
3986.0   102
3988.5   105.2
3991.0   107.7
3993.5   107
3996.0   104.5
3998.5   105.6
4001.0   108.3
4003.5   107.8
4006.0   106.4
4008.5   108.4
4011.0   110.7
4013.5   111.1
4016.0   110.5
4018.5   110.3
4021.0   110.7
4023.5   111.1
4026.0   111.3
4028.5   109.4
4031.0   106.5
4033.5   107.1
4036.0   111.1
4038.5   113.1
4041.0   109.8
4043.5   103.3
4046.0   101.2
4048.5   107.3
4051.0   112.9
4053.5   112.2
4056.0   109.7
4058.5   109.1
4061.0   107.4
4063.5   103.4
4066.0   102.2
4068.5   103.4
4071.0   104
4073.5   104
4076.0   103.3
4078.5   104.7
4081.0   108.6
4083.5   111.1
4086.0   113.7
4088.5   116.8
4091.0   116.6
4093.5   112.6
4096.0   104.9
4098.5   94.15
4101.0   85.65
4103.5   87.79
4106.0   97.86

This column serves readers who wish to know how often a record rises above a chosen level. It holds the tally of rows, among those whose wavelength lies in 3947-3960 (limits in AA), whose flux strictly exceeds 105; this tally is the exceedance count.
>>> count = 0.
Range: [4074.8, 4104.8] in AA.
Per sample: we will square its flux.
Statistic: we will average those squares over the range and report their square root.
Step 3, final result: 105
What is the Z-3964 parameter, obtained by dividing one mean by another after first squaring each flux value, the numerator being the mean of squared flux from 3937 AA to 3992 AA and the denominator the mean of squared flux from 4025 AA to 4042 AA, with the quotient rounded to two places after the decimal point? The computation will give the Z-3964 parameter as 0.53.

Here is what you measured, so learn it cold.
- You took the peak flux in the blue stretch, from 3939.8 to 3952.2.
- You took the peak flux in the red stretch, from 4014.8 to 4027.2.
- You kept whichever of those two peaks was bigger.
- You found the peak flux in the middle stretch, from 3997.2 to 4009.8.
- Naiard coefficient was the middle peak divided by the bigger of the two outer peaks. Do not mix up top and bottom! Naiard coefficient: 1.0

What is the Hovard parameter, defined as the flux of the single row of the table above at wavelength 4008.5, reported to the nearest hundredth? 108.40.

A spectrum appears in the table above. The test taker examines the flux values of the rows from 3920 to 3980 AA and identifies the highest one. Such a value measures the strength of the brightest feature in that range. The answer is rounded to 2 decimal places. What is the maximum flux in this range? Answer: 90.85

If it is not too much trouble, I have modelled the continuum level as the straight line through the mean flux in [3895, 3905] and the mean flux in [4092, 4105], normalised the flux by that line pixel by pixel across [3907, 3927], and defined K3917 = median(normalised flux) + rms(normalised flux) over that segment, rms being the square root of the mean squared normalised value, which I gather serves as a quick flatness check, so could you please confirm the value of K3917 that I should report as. 2.00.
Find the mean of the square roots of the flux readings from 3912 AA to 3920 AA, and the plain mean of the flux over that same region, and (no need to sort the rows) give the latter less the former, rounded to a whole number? 81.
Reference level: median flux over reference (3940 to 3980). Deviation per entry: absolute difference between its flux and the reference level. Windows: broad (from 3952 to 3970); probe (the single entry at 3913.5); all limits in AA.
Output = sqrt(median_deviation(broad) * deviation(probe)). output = 15.4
